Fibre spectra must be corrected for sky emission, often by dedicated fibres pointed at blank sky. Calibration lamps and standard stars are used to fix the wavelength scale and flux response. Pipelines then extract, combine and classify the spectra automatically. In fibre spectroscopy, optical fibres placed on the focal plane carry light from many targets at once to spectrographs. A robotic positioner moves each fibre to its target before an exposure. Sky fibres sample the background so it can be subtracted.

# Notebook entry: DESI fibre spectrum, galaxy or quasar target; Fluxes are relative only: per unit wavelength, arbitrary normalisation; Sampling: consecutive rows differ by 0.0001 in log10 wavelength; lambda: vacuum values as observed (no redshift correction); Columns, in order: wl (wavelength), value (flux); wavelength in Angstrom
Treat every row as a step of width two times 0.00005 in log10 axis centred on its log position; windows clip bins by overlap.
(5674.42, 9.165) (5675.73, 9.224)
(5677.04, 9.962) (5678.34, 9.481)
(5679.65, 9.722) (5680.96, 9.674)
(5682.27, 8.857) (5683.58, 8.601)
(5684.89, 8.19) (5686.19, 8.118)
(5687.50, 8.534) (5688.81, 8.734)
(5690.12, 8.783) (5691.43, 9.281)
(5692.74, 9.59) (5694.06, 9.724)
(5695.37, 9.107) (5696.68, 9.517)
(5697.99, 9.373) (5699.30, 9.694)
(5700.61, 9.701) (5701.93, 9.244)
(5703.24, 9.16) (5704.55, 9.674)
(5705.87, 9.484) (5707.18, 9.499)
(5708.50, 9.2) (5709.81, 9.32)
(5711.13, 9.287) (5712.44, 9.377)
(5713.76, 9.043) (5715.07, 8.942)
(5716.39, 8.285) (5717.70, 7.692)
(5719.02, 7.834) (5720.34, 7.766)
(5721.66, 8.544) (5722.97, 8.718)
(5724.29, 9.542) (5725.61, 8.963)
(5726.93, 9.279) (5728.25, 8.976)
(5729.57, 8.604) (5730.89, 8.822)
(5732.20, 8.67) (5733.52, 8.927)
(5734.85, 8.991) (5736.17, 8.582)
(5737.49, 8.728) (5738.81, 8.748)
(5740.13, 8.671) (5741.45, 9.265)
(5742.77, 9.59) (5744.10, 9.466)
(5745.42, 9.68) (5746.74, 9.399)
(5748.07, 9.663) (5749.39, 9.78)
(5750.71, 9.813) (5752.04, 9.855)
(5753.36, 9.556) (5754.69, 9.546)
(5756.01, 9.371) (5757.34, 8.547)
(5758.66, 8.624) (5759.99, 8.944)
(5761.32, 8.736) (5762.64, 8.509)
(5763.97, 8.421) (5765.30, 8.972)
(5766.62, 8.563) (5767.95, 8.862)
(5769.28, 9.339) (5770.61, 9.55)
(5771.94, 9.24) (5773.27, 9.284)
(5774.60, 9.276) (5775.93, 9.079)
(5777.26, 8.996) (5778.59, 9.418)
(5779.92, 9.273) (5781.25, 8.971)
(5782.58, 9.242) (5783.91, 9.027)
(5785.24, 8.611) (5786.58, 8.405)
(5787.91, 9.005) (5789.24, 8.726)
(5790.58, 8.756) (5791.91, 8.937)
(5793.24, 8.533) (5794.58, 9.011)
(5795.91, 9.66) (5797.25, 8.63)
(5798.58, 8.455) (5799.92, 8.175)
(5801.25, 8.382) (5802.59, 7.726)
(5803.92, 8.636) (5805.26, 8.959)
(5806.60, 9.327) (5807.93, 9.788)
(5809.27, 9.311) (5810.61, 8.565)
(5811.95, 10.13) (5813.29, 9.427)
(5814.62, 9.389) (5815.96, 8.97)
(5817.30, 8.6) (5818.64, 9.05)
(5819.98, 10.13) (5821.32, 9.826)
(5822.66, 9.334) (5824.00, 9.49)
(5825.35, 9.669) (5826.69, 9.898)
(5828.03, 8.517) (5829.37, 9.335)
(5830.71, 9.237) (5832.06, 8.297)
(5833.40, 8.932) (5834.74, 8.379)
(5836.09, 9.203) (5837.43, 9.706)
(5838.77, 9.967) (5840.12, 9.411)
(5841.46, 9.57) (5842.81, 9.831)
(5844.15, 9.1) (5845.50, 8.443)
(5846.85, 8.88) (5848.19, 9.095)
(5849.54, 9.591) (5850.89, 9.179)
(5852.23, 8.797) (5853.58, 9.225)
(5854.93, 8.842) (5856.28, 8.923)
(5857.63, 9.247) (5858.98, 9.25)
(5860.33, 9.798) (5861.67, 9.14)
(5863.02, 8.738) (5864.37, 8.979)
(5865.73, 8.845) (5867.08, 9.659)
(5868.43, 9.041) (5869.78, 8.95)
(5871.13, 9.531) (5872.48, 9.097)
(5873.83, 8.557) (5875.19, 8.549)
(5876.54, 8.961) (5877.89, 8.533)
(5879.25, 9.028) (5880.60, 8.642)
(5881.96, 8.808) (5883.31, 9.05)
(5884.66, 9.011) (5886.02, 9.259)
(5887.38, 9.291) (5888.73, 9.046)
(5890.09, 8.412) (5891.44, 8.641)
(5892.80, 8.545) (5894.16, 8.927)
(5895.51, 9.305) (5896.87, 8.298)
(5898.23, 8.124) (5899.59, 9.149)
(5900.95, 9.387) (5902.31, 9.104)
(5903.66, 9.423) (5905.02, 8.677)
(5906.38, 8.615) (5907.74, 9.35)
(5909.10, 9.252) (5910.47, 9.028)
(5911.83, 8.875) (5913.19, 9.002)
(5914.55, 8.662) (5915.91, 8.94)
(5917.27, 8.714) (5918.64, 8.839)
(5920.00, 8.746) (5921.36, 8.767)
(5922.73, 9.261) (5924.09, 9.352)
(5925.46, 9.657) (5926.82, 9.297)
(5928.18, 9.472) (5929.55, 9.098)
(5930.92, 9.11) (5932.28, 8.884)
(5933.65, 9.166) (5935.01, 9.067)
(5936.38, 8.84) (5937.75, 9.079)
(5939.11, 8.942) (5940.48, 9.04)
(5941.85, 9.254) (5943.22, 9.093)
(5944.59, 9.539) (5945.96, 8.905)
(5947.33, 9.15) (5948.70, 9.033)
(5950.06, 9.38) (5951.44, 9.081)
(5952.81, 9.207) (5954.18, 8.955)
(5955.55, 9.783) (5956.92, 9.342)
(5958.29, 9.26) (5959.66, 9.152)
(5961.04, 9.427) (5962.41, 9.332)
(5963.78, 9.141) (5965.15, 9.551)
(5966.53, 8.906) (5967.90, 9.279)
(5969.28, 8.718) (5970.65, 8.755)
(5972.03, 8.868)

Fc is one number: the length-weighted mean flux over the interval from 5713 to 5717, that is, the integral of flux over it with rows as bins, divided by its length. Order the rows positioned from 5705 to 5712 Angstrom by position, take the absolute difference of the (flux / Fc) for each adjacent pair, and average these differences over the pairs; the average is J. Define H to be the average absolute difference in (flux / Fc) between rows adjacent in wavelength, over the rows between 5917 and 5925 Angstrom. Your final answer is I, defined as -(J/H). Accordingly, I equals -0.7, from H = 0.019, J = 0.0133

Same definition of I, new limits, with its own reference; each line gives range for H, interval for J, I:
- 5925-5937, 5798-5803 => -1.7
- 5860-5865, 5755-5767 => -0.8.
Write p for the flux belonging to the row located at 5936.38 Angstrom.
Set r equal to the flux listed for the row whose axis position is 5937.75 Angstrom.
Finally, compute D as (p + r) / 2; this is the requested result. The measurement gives 8.96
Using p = 8.84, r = 9.079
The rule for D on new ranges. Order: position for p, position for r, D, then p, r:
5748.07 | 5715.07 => 9.30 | 9.663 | 8.942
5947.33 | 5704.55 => 9.41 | 9.15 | 9.674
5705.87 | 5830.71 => 9.36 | 9.484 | 9.237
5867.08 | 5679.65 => 9.69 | 9.659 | 9.722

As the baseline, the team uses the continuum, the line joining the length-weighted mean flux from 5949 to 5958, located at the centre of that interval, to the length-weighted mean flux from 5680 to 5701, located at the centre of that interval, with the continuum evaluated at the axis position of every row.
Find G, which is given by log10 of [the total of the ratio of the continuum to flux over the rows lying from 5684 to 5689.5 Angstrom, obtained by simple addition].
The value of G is 0.637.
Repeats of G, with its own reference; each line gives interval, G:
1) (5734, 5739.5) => 0.620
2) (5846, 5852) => 0.604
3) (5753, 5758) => 0.598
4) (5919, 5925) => 0.613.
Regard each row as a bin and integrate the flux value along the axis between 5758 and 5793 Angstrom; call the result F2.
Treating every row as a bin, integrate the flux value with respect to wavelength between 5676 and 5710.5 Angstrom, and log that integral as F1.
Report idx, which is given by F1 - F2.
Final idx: 6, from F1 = 319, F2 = 313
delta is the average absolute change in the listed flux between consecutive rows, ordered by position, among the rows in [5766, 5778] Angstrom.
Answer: 0.20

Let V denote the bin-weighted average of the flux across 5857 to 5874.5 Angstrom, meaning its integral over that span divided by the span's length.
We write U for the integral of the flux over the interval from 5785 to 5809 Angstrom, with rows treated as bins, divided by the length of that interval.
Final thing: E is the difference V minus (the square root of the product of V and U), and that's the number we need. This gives 0.19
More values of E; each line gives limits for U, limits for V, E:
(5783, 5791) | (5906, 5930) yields 0.15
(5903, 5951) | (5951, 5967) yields 0.10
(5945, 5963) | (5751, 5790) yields -0.10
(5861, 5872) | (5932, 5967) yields 0.03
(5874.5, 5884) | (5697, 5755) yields 0.16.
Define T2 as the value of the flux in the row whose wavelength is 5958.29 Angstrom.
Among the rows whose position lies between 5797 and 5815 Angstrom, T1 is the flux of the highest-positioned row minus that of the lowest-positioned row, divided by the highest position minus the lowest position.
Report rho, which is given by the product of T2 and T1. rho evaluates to 0.4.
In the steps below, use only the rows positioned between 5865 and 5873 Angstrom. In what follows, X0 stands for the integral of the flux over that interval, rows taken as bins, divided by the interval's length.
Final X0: 9.18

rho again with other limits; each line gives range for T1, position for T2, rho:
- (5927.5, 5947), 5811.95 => -0.3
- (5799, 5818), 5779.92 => 0.2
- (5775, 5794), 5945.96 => -0.3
